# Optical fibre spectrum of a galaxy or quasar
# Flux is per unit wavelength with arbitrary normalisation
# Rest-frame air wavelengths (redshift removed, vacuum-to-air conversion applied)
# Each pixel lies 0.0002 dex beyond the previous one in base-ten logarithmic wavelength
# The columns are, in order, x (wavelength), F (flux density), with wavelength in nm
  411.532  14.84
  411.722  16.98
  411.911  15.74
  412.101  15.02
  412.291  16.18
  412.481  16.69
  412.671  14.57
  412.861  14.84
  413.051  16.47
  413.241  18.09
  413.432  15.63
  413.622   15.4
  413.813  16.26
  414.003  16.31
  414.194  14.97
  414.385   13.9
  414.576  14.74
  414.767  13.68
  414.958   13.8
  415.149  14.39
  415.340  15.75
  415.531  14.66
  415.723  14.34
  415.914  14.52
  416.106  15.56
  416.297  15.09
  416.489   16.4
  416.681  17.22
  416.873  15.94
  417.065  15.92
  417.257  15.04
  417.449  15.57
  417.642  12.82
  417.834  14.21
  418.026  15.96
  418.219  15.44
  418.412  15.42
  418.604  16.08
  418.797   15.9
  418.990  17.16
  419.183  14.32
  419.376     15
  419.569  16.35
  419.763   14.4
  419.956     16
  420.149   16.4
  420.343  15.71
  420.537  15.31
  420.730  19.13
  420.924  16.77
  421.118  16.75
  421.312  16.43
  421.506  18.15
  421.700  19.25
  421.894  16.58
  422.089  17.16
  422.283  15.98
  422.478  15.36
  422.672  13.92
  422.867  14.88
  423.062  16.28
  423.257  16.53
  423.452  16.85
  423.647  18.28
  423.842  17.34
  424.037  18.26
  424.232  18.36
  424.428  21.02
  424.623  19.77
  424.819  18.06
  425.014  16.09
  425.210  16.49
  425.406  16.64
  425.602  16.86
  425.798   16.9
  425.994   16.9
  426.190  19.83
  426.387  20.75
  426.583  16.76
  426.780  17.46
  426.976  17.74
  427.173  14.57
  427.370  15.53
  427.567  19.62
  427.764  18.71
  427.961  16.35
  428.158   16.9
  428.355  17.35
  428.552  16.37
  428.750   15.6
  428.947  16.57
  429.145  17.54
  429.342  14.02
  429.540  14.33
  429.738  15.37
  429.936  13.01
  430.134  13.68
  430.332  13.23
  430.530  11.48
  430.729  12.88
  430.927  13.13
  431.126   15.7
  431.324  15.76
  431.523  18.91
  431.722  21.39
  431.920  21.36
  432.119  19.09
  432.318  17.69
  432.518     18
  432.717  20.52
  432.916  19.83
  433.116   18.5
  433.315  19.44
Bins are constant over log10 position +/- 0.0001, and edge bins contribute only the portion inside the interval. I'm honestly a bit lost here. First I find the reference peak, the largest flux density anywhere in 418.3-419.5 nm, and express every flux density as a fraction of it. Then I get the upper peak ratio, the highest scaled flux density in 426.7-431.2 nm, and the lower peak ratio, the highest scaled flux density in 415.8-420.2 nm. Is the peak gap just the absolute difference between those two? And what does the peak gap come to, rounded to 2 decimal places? 0.14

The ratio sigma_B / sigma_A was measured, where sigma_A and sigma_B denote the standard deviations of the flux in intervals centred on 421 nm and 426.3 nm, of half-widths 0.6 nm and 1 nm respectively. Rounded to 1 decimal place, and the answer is 1.3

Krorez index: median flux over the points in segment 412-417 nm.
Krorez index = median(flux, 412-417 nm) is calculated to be 15.2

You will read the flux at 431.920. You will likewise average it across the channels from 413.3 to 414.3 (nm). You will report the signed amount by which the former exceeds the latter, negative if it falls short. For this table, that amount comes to 5.6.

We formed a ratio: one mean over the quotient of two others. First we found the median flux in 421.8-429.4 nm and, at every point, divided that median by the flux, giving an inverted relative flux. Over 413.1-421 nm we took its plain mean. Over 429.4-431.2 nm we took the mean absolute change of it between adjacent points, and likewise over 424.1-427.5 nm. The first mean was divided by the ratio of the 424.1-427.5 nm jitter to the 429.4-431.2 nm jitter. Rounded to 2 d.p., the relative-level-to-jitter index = 1.89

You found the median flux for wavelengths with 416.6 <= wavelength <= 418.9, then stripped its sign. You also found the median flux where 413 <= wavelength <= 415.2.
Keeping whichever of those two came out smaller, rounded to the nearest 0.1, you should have 15.2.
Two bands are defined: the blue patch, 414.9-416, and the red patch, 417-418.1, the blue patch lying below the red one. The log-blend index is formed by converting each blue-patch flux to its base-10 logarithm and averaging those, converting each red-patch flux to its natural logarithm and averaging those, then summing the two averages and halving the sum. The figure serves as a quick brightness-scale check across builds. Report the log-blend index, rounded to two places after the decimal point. 1.93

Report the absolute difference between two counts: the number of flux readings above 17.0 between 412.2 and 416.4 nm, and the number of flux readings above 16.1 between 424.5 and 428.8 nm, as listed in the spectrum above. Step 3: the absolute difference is 17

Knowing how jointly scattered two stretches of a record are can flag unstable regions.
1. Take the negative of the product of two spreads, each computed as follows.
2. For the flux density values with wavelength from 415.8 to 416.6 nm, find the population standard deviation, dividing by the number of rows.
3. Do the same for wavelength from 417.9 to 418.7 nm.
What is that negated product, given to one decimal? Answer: -0.2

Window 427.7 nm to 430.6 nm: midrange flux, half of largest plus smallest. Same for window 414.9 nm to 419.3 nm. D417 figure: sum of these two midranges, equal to 30.1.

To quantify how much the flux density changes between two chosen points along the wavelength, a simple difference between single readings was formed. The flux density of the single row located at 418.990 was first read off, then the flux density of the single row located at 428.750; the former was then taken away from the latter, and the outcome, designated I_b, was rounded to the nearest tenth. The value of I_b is -1.6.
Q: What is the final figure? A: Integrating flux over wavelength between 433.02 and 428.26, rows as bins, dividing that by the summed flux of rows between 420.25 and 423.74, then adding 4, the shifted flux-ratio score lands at 4.26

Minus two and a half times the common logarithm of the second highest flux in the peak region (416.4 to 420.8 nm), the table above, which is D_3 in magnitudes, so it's -3.09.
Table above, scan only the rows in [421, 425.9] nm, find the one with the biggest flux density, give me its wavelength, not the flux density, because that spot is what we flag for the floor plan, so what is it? 424.428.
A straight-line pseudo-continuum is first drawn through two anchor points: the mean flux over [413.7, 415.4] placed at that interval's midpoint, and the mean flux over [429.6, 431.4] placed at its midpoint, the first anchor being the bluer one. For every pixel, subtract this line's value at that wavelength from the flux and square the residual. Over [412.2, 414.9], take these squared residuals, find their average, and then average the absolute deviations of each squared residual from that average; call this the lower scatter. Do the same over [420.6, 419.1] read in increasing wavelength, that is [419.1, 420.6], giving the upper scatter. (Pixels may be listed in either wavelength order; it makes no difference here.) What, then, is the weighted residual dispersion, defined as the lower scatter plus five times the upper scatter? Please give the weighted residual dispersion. 8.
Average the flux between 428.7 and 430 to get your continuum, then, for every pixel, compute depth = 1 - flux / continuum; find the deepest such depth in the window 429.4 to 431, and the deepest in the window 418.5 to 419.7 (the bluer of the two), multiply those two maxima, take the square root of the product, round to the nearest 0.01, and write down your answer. 0.12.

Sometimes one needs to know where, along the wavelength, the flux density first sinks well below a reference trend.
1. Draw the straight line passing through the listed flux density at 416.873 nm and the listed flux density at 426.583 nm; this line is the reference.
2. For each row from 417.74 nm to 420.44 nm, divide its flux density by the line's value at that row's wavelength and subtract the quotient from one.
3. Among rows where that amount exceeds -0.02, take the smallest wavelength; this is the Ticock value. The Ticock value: 417.834 nm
